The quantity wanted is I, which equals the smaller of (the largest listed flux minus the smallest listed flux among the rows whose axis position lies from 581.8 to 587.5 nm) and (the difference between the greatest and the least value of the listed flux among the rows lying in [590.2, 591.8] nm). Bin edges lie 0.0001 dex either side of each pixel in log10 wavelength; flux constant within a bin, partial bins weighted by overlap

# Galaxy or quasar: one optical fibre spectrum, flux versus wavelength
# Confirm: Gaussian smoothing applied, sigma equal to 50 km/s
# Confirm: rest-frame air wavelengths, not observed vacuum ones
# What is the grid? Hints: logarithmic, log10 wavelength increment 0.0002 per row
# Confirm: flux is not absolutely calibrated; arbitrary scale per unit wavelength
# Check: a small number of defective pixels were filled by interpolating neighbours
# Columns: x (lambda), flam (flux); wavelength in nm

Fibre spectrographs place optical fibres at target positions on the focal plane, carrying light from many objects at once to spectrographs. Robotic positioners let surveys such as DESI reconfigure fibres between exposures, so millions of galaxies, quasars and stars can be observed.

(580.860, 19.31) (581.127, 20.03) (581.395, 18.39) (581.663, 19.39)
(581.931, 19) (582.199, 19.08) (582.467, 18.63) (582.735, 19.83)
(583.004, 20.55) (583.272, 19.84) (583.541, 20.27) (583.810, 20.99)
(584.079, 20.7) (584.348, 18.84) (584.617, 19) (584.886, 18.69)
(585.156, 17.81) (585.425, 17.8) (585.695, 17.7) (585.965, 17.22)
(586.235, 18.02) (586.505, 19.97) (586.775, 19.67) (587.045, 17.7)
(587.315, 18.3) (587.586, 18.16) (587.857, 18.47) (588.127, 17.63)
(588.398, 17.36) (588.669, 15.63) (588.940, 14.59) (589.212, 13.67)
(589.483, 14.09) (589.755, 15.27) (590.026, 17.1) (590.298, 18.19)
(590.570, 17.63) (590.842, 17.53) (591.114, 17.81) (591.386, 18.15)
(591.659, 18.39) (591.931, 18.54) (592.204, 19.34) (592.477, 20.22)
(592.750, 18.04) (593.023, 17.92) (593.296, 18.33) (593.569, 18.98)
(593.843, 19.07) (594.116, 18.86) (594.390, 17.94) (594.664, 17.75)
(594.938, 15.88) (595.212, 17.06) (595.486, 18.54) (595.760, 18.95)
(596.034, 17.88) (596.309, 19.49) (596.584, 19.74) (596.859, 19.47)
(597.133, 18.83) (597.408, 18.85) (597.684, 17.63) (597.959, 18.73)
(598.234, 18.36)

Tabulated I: 0.9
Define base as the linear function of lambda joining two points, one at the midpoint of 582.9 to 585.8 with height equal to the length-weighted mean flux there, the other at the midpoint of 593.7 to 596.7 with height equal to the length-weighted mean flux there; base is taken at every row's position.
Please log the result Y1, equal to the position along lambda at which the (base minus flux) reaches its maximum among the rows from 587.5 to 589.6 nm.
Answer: 589.212 nm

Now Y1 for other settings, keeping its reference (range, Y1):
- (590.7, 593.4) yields 590.842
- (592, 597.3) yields 594.938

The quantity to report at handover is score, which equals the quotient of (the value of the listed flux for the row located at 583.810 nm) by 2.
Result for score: 10.5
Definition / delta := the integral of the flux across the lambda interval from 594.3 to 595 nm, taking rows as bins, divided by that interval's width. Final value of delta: 17.3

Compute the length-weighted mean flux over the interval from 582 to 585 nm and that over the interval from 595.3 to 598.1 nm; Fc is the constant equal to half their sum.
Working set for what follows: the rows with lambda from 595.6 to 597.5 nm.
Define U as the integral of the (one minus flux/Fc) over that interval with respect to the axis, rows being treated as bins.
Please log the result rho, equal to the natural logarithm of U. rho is -3.9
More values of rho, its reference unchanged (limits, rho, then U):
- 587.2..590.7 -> -0.7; 0.48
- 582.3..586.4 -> -3.4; 0.03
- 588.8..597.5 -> -0.5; 0.61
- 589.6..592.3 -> -1.6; 0.21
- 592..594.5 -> -2.8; 0.06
